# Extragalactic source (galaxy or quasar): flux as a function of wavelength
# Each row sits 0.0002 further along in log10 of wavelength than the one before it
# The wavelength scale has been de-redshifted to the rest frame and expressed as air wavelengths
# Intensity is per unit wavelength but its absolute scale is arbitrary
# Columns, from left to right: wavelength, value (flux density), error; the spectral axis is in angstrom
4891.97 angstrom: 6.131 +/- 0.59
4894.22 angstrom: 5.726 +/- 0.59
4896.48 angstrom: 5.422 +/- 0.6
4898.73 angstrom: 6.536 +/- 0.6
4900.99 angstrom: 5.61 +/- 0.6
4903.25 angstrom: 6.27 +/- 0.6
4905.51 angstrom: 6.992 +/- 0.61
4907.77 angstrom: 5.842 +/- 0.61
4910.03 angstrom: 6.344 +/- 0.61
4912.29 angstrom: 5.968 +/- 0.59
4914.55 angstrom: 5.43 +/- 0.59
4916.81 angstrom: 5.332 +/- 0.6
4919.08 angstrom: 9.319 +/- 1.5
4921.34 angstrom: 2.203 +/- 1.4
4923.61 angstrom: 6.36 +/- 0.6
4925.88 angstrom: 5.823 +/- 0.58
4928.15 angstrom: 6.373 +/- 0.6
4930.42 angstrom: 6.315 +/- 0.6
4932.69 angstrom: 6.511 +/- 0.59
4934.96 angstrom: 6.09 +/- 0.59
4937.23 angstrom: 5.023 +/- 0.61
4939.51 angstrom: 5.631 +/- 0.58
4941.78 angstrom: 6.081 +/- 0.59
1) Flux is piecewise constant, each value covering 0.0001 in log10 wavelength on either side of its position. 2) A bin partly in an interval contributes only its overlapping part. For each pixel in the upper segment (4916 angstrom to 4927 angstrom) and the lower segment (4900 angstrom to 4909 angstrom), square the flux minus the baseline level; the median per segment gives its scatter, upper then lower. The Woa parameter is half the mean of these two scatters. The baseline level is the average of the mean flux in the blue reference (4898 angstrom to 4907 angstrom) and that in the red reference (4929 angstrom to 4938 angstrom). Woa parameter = 0.23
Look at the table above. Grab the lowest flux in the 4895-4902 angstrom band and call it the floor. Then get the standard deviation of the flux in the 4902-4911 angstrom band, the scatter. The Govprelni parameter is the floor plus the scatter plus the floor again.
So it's 11.3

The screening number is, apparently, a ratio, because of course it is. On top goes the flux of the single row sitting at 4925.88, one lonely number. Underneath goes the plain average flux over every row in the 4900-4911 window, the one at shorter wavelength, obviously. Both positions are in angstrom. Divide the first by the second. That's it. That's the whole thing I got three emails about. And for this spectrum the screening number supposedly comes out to 0.94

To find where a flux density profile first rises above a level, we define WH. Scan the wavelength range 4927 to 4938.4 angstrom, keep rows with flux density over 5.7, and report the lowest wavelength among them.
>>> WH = 4928.15 angstrom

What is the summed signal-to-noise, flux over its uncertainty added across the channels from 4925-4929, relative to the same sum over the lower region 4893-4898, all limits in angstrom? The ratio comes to 1.10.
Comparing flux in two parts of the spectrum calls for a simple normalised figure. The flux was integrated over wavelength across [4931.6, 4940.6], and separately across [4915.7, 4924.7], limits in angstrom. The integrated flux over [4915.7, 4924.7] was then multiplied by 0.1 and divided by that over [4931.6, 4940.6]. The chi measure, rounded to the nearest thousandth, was 0.100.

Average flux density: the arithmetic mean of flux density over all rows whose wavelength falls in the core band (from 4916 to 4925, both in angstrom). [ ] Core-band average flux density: 5.8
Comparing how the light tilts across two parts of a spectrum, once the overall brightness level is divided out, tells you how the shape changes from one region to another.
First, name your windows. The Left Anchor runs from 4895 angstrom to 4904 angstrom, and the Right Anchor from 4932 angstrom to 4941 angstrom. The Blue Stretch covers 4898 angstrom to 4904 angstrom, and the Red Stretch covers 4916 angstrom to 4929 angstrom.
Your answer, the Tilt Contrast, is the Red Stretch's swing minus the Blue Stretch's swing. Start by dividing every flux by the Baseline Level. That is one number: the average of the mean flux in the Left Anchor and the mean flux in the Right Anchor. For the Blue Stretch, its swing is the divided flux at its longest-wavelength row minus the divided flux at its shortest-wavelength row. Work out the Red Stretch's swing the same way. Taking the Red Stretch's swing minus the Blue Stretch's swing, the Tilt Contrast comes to 0.22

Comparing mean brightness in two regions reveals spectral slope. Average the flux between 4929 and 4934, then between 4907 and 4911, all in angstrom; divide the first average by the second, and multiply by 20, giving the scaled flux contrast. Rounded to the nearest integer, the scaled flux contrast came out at 21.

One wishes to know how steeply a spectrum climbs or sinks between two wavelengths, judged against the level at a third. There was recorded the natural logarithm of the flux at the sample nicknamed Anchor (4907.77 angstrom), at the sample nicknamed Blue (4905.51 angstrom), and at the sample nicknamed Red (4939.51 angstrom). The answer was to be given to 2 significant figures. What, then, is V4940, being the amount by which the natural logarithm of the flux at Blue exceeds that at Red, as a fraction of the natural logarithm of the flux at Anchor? 0.12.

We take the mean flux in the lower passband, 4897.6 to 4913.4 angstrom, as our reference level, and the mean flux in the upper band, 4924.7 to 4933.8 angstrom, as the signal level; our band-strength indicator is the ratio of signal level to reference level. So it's 1.005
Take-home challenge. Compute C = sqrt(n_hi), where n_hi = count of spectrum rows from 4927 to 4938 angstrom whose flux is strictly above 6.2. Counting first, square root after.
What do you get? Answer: 1.73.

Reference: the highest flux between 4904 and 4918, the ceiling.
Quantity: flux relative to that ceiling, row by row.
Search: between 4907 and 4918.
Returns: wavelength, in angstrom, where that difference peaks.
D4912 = 4910.03 angstrom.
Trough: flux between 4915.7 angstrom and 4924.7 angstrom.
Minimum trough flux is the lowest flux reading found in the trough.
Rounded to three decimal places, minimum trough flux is 2.203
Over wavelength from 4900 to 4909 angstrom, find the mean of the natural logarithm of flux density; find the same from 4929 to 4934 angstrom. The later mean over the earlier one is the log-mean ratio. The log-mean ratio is 1.02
